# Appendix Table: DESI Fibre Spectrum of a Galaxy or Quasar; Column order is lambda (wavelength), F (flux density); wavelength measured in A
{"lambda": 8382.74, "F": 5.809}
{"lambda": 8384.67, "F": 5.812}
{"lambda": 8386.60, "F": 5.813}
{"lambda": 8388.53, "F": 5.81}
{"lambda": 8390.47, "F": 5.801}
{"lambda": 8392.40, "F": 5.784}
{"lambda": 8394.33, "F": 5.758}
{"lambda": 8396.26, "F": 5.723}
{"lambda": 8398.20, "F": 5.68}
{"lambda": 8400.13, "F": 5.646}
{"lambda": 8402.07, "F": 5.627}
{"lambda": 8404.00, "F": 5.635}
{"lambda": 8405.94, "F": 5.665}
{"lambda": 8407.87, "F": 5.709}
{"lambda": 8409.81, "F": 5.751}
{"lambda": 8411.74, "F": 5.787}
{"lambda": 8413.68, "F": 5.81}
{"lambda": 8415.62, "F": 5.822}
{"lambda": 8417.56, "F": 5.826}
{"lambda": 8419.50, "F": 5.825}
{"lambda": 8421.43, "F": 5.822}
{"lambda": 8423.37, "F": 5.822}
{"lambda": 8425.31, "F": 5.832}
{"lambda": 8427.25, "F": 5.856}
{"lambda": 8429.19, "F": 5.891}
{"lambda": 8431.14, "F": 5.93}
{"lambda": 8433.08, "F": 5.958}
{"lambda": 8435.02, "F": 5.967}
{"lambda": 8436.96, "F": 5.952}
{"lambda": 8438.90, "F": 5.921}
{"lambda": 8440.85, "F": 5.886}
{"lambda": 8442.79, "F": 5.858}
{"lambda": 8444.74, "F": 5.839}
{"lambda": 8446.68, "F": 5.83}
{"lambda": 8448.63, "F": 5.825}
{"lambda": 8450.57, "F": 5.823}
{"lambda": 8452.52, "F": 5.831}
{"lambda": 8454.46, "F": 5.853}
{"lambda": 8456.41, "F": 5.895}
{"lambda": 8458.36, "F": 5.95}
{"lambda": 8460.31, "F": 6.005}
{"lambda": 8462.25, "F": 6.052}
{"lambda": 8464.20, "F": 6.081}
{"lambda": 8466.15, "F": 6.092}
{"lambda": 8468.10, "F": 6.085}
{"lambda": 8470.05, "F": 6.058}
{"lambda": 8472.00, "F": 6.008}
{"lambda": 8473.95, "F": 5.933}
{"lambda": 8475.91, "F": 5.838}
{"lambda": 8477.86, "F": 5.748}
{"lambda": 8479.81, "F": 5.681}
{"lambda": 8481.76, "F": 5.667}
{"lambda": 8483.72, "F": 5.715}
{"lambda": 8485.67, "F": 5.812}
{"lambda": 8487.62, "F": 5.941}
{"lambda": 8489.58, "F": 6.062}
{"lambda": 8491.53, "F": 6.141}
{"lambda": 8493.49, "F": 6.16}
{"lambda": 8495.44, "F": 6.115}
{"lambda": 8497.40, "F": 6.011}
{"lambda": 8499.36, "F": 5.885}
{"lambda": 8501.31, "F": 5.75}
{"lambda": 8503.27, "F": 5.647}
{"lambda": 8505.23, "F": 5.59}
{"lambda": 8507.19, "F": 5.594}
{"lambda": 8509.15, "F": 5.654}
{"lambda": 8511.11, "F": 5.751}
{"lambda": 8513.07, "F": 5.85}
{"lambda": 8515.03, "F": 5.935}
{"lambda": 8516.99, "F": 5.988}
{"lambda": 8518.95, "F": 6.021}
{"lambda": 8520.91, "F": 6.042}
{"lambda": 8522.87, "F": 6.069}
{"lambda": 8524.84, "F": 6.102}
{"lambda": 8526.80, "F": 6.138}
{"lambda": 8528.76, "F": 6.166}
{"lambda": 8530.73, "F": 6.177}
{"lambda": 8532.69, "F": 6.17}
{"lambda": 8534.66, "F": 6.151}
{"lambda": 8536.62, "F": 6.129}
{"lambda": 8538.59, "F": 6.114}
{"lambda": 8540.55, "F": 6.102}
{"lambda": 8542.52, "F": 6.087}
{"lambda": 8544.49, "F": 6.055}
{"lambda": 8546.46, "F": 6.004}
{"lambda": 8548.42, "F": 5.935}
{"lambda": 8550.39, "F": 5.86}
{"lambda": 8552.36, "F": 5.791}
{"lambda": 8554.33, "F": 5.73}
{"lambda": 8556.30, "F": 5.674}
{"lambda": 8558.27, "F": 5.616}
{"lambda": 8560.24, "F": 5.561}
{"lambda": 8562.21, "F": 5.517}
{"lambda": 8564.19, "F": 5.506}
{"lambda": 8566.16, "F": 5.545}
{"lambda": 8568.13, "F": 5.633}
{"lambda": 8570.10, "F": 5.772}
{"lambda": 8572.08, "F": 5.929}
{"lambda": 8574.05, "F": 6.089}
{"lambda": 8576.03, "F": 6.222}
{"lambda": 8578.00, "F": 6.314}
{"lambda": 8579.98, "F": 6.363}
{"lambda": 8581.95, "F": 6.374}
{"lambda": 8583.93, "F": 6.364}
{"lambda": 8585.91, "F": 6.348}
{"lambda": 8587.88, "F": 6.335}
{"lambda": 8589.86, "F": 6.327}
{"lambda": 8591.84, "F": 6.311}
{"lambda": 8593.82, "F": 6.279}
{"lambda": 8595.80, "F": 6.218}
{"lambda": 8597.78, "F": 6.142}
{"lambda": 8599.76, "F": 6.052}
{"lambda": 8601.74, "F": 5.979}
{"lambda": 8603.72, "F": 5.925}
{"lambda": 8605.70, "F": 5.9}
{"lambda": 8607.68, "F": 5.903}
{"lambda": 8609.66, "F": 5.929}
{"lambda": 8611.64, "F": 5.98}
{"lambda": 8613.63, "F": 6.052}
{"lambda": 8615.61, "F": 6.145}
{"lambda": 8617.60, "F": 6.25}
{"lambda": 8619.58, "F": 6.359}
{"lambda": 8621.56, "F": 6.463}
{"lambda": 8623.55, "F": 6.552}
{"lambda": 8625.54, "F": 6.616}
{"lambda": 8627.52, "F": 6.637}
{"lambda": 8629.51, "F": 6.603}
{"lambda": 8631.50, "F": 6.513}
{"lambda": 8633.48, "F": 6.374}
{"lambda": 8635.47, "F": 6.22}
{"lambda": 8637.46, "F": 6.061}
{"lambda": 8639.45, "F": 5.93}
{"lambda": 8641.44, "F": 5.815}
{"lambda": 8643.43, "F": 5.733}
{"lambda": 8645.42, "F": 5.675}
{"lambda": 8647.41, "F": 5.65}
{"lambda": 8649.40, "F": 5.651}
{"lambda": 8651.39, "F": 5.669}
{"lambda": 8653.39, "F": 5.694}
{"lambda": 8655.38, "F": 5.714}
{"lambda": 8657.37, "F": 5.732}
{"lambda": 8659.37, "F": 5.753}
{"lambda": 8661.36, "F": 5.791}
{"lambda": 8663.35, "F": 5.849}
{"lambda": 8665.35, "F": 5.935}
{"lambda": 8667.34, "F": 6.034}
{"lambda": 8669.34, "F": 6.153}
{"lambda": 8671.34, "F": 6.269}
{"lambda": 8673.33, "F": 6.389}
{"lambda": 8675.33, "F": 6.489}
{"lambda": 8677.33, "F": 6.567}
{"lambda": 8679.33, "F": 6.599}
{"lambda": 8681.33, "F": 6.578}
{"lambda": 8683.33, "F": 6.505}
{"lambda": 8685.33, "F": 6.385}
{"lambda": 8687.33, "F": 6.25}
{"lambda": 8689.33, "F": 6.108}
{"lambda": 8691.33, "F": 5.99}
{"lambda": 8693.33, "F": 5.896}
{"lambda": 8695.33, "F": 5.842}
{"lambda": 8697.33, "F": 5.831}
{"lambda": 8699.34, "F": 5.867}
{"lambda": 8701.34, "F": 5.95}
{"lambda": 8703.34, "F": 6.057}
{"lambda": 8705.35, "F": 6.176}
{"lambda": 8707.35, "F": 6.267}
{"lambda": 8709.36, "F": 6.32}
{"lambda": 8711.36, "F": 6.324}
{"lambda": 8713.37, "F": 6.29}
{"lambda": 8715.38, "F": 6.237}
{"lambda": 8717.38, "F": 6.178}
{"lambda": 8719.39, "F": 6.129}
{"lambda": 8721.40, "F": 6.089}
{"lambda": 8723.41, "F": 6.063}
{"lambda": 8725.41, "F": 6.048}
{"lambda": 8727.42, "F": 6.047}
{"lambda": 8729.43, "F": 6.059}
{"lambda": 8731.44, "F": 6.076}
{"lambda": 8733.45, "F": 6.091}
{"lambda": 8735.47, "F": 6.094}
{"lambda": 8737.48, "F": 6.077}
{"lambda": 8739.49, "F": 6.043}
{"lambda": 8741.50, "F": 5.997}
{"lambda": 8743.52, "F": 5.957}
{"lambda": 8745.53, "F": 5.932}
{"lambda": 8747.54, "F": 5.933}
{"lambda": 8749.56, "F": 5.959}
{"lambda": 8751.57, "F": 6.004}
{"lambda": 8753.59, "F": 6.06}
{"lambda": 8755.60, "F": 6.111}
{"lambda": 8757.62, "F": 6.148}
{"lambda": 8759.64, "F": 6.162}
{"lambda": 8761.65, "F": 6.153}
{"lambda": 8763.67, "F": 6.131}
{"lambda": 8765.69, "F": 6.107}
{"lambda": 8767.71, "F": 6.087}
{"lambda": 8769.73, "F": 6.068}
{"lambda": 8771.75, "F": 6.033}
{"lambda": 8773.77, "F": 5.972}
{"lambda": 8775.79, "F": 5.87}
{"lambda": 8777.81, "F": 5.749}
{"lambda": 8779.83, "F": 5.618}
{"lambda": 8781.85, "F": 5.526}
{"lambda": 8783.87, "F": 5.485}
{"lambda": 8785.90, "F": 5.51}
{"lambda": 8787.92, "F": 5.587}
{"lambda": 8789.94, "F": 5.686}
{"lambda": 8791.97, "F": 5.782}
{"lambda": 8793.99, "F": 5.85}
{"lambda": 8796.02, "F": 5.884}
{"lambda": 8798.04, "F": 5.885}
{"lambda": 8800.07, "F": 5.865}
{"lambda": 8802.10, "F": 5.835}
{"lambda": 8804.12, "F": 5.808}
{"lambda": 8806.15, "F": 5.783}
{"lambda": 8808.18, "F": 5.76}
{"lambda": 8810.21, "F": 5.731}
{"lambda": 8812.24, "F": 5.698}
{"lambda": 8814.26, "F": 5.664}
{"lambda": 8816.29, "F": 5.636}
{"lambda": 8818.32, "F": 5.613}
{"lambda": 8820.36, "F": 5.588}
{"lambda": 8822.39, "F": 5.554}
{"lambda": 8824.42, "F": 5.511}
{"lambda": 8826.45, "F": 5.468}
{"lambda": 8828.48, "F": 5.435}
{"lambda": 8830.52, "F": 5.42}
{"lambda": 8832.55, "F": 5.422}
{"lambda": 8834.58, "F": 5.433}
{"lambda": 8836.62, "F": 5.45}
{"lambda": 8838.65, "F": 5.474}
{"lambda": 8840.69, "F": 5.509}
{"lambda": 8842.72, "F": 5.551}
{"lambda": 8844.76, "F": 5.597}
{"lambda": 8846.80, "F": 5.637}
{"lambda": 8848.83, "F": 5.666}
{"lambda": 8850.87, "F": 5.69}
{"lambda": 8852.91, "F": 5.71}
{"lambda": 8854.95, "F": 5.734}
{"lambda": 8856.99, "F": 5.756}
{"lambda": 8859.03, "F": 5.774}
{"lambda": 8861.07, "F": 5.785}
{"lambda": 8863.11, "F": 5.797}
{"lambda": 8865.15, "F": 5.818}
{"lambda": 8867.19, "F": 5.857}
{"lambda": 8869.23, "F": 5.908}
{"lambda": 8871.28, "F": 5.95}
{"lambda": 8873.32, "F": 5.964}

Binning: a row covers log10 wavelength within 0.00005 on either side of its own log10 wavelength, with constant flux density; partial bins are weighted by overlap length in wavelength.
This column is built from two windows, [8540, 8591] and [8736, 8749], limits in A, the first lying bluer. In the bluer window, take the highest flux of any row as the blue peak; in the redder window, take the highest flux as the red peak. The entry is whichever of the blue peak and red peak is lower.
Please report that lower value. 6.08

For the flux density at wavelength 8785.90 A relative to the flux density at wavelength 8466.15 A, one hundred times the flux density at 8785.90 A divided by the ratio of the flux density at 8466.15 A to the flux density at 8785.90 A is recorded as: 498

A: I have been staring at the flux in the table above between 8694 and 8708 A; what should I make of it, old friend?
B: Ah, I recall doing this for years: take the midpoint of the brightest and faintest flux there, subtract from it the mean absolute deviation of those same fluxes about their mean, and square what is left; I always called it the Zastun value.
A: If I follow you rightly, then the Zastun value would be 35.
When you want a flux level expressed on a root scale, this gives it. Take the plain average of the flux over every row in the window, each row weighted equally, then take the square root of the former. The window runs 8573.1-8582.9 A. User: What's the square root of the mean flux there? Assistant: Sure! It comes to 2.50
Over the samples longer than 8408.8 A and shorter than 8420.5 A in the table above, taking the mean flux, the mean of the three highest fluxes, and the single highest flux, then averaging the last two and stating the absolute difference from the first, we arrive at 0.02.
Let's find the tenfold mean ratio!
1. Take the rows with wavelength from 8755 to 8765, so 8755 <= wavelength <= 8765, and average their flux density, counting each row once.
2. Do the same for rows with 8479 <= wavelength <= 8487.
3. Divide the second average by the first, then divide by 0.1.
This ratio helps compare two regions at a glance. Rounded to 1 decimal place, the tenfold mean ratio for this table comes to 9.3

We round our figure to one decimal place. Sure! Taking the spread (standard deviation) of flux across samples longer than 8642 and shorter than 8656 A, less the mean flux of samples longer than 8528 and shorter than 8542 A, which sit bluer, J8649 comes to -6.1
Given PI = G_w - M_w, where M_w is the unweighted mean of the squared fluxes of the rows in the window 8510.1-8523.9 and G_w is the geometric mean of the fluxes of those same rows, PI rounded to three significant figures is -29.5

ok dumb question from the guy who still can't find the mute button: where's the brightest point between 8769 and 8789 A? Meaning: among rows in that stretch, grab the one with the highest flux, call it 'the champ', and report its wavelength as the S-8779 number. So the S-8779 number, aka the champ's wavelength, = 8769.73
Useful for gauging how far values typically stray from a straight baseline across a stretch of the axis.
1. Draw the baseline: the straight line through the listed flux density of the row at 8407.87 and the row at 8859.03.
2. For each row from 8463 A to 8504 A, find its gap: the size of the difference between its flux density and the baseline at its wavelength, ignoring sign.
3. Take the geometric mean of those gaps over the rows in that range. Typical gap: 0.14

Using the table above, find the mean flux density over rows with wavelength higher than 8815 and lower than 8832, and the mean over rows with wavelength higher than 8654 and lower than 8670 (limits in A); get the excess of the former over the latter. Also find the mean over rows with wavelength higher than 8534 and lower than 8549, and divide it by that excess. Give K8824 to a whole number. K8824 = -18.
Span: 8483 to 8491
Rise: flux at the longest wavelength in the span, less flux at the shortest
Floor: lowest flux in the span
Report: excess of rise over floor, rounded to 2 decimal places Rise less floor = -5.37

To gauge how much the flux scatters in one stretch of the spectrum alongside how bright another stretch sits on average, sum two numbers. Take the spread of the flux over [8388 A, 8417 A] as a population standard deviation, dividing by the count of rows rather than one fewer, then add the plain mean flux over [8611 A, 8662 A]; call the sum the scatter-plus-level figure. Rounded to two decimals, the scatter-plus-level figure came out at 6.13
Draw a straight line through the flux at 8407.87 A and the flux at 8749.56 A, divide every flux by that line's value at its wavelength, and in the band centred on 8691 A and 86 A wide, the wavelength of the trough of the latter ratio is 8649.40 A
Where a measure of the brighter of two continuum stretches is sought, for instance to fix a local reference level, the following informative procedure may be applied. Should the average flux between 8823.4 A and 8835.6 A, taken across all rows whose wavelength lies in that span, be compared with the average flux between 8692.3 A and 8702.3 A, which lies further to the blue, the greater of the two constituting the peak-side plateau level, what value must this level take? 5.88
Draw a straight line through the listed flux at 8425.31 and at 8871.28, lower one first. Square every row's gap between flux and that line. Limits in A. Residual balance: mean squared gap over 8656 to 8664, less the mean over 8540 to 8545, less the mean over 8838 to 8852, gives -0.16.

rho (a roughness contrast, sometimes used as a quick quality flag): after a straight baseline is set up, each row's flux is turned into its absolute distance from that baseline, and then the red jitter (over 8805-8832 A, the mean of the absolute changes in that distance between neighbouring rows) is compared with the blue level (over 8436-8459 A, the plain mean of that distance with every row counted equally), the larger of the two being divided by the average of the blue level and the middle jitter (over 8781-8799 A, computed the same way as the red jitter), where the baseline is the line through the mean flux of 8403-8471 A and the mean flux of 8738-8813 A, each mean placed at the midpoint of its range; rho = 0.86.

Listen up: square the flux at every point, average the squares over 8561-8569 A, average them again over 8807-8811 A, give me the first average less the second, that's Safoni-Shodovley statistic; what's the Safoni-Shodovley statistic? -2.2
